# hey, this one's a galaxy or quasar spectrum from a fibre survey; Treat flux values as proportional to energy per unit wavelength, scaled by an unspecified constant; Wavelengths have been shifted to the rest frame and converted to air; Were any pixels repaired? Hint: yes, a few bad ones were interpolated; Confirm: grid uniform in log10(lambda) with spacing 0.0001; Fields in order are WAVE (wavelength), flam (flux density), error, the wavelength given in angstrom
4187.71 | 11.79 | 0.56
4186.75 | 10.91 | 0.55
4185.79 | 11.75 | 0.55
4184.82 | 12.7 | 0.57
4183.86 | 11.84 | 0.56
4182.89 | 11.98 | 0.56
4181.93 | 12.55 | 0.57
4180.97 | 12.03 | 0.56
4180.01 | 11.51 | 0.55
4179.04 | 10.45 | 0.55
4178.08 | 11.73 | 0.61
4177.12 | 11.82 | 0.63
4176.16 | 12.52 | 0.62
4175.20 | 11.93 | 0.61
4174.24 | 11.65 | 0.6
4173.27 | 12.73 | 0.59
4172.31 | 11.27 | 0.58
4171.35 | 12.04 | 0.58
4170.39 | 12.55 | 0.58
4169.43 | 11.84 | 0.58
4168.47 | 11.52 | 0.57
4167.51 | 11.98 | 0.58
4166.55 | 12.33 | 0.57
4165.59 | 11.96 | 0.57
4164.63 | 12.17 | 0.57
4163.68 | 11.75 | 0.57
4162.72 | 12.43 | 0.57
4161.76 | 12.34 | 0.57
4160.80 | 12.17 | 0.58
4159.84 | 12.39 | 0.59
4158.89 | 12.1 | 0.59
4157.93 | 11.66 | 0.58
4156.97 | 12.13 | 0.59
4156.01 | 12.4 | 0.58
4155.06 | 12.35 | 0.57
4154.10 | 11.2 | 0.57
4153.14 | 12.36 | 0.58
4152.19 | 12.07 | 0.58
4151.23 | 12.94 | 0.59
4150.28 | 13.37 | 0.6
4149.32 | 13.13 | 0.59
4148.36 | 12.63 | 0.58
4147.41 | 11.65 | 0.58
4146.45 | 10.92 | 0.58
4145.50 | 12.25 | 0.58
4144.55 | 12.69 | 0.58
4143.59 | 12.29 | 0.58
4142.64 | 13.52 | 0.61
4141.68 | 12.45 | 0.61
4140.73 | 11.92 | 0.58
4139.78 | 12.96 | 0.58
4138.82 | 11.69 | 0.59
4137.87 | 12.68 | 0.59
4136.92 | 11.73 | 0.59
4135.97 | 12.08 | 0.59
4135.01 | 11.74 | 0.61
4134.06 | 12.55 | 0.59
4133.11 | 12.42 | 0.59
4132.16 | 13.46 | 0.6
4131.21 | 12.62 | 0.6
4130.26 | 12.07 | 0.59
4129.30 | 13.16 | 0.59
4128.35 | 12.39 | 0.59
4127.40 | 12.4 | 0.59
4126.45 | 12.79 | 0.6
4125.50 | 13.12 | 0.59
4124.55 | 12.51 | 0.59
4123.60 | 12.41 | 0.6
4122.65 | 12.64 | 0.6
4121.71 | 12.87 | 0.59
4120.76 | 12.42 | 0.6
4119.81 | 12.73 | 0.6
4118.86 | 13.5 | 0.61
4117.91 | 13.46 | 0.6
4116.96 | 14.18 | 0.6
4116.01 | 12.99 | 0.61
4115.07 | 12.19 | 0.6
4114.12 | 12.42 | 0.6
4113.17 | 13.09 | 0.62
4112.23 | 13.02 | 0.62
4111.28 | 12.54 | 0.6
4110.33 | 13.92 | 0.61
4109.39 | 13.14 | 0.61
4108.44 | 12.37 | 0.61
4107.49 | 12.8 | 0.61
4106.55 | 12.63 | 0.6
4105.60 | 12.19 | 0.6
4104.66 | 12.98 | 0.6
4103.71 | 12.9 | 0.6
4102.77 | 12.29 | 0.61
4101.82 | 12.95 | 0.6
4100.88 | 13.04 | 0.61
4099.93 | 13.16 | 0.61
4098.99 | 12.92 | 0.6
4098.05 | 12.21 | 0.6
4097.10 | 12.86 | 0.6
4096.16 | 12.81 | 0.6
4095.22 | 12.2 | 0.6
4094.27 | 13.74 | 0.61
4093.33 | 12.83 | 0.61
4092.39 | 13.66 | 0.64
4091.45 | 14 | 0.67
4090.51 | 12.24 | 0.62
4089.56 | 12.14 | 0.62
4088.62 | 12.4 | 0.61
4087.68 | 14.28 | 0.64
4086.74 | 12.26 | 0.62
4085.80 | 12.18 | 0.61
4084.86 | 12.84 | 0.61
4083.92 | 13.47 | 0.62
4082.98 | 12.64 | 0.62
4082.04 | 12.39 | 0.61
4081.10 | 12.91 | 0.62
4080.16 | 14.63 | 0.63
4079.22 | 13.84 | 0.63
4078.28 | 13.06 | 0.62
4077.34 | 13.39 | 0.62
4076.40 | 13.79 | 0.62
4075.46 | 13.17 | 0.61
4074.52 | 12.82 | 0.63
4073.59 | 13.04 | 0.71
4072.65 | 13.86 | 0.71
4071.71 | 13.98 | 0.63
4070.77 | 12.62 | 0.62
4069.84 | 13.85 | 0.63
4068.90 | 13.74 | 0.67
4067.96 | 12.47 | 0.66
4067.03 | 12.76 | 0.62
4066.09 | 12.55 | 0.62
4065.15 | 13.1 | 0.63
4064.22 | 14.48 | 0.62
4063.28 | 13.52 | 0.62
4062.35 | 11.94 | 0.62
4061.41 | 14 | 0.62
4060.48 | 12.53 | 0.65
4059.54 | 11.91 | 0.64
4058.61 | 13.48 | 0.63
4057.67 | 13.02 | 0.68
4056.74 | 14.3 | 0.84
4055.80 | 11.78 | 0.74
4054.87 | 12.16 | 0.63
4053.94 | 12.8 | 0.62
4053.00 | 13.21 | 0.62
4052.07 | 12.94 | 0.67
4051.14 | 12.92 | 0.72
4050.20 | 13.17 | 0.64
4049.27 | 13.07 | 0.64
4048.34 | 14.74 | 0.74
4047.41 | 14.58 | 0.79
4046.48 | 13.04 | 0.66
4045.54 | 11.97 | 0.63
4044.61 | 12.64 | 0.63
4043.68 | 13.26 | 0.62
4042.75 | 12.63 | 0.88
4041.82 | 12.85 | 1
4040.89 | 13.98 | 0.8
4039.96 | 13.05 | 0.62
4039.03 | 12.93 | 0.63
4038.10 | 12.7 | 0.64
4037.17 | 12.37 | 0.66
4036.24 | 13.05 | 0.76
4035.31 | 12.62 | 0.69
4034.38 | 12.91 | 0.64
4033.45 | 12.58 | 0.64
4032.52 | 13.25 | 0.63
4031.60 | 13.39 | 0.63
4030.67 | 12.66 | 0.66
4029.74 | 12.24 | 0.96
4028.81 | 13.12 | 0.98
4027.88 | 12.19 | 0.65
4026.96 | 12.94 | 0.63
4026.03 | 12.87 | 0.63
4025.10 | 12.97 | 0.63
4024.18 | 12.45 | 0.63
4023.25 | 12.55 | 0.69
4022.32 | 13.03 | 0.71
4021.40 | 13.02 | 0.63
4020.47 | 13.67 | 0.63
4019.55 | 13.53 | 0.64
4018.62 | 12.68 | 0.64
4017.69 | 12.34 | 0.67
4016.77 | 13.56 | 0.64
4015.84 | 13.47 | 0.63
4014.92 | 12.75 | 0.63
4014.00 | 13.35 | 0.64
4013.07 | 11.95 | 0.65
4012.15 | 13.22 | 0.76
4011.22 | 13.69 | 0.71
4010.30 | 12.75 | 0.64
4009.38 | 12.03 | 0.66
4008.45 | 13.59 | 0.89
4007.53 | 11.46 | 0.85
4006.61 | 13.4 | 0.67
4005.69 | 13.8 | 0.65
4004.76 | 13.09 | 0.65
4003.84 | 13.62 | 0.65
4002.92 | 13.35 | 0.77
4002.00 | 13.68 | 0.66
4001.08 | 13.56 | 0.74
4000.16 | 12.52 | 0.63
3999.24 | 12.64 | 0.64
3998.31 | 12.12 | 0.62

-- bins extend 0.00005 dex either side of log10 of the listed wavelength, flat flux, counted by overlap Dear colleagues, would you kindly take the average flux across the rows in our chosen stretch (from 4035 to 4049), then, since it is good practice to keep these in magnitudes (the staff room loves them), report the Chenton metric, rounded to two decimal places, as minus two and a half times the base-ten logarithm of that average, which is -2.79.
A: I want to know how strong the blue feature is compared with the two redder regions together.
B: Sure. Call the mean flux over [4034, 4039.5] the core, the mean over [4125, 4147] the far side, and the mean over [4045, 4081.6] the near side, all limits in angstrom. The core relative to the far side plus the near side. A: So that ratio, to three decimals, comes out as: 0.498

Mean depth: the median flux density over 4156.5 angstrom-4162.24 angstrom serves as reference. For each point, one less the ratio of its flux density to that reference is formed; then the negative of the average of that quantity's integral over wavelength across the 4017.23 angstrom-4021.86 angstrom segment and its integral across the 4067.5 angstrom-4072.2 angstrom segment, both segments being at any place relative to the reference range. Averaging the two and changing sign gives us 0.40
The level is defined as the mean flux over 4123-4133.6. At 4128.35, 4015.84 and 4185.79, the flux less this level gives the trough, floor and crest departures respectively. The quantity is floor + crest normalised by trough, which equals 0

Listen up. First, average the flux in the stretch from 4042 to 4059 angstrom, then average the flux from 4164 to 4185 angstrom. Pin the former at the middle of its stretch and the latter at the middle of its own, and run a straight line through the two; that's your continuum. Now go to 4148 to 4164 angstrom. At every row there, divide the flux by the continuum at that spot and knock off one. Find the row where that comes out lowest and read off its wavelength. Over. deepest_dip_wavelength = 4154.10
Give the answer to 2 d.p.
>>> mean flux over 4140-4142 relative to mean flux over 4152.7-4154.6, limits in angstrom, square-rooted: 1.02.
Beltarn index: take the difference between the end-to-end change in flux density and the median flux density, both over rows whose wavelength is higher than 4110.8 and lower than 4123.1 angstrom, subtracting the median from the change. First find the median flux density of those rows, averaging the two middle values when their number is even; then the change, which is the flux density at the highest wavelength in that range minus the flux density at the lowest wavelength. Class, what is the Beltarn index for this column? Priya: -12.8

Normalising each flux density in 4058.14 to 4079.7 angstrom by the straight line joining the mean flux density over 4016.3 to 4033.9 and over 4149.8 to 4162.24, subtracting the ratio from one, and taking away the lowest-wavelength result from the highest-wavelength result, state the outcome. -0.037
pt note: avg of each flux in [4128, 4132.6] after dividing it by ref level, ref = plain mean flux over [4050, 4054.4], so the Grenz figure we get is 0.98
